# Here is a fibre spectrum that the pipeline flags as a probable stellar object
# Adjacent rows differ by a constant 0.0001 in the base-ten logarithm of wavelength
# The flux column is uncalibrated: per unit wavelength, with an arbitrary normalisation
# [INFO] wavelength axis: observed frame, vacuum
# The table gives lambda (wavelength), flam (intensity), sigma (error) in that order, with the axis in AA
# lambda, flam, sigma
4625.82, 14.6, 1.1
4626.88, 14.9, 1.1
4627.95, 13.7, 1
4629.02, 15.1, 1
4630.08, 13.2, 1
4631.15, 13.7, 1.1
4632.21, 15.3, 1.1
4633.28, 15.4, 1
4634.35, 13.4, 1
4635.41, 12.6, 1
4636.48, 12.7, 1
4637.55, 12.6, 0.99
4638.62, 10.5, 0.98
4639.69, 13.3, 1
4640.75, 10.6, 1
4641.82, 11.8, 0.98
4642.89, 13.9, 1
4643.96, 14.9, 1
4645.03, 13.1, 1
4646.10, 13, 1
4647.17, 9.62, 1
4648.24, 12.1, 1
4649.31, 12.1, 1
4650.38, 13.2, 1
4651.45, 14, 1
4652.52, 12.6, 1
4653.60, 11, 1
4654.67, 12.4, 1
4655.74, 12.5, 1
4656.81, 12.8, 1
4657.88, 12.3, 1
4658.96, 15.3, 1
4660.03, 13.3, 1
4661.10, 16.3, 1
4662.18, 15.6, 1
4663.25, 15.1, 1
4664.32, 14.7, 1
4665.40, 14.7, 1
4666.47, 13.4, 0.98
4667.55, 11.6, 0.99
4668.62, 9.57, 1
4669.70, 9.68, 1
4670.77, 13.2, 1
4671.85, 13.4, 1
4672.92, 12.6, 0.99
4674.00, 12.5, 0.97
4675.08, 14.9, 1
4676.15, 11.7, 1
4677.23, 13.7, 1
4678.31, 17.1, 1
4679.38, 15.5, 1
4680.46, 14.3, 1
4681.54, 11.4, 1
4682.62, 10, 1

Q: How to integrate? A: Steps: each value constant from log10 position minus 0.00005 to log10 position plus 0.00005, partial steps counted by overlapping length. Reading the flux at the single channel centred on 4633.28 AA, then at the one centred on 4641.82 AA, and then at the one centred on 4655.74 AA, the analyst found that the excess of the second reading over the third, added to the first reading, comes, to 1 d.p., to 14.7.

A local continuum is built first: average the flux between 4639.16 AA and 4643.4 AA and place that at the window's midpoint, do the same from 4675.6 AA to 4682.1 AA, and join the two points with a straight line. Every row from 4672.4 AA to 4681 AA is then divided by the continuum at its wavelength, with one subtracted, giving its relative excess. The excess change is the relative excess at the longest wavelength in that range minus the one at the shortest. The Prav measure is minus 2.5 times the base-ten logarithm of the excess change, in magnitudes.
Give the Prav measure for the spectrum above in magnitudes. 2.49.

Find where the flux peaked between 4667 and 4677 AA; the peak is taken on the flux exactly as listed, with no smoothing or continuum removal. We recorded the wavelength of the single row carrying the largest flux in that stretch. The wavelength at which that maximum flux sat 4675.08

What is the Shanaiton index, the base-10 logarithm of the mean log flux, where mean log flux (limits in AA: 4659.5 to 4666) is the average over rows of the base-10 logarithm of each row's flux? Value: 0.070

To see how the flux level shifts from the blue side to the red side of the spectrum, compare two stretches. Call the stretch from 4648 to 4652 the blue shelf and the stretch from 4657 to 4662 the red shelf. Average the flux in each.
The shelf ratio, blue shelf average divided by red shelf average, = 0.90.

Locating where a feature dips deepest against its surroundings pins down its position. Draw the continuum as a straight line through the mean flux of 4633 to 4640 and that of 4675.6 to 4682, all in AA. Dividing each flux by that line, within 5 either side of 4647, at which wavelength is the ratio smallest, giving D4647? 4647.17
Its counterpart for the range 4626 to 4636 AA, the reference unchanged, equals 4635.41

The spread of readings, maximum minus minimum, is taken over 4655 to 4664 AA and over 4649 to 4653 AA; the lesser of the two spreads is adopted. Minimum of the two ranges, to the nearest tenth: 1.9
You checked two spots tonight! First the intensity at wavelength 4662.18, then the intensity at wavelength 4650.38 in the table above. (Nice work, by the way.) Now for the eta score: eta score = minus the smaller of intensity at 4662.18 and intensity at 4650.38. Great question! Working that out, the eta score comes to -13.2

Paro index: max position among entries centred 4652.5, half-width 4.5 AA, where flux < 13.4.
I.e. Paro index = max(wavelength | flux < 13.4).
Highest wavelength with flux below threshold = 4656.81 AA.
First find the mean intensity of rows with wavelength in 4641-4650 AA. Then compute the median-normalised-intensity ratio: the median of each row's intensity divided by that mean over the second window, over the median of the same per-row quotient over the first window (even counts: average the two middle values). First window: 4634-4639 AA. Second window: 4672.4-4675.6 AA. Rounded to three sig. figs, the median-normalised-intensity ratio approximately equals 1.00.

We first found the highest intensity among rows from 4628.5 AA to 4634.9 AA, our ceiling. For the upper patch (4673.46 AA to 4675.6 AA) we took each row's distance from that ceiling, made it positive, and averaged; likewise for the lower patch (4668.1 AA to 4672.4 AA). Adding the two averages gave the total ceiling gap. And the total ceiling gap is 5.6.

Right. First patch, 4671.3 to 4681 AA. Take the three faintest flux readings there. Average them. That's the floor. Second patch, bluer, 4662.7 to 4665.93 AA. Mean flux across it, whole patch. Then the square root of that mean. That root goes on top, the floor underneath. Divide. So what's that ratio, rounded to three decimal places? 0.314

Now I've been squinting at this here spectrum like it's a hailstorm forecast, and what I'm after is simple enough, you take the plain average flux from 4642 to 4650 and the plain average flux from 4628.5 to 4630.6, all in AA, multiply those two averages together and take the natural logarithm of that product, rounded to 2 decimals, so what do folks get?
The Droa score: 5.19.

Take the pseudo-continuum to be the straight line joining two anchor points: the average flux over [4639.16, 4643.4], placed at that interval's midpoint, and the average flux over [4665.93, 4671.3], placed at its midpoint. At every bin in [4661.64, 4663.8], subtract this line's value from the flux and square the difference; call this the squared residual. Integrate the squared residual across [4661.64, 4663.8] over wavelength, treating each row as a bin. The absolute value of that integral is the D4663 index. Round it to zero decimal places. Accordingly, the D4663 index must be 29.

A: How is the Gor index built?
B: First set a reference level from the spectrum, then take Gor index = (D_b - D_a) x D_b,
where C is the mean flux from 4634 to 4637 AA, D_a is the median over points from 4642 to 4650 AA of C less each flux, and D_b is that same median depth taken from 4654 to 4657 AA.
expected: 0.20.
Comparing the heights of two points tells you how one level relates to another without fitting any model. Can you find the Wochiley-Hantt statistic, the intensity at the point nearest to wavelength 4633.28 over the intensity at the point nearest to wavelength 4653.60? 1.40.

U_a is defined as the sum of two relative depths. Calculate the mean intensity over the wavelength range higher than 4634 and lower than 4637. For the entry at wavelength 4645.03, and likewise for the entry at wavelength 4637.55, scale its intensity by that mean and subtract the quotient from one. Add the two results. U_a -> 0.01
